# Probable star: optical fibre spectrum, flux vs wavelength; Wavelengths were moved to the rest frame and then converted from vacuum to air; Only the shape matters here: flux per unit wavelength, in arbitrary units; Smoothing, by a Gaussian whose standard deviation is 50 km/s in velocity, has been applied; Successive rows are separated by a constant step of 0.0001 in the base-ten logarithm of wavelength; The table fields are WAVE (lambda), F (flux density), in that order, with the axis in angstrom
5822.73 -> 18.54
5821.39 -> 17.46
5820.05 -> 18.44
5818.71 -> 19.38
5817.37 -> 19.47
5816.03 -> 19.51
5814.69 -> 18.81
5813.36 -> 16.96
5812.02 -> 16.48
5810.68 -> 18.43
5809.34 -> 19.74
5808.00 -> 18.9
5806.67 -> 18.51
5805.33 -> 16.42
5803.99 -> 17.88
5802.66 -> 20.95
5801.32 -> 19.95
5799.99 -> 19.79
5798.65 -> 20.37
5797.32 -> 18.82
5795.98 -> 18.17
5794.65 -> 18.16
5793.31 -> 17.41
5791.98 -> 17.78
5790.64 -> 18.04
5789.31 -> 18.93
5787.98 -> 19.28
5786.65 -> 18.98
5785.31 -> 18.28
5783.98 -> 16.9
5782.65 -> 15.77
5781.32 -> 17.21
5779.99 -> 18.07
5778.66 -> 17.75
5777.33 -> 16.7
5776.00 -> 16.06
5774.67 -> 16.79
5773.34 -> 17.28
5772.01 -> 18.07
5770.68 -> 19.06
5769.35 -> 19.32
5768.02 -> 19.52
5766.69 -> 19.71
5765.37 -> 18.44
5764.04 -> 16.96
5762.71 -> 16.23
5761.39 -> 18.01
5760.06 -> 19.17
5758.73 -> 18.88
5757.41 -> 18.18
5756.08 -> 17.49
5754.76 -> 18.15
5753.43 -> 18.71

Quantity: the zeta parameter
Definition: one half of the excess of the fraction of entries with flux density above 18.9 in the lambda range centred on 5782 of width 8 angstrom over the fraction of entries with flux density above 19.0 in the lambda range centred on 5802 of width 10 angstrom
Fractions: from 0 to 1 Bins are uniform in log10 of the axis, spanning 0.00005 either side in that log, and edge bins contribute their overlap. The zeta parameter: -0.25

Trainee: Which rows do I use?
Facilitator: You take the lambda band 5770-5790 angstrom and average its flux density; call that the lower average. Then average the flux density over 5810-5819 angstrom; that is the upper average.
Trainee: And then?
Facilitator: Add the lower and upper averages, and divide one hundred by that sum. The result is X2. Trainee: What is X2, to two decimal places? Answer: 2.77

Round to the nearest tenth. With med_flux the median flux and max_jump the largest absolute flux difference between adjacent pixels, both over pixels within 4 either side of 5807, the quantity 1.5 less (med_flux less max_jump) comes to -14.9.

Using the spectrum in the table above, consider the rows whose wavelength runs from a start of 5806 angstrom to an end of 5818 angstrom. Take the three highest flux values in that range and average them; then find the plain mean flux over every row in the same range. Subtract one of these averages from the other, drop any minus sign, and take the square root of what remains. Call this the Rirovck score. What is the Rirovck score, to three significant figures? 1.02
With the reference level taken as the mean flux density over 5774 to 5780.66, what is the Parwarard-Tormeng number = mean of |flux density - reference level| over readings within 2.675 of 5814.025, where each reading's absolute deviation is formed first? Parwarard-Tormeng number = 1.2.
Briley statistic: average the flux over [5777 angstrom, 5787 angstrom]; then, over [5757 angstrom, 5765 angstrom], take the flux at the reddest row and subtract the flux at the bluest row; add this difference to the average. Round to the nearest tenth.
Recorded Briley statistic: 16.2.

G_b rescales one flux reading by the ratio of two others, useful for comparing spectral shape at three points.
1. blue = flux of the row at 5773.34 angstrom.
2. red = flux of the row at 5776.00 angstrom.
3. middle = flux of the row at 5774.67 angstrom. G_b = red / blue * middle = 15.6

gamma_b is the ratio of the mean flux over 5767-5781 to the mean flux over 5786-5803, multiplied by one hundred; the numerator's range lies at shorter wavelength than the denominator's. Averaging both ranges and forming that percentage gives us 94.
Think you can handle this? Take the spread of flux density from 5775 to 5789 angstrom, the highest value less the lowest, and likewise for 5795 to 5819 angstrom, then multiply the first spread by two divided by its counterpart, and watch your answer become 1.55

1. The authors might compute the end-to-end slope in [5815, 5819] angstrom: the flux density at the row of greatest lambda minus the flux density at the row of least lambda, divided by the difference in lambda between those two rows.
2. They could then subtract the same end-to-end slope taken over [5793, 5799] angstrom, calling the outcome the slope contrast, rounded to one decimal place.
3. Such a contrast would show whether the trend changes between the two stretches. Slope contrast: -0.6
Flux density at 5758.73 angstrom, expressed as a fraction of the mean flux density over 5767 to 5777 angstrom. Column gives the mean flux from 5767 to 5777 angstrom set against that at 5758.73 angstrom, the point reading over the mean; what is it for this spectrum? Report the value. 1.05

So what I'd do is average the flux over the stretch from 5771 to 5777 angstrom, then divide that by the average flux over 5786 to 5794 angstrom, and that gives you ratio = 0.93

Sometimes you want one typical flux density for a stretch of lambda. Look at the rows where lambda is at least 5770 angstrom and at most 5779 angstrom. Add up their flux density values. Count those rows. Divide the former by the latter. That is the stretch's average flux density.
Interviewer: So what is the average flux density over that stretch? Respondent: 17.4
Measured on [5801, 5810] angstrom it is 18.9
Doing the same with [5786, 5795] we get 18.4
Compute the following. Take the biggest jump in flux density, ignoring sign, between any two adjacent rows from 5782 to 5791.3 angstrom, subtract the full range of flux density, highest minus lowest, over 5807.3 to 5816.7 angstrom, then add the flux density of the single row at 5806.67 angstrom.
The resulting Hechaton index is 16.6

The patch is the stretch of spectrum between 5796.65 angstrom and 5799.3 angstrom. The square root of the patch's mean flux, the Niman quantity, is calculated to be 4.43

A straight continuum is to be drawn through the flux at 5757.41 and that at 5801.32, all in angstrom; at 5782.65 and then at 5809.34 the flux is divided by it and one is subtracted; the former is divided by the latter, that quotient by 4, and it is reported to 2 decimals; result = 1.70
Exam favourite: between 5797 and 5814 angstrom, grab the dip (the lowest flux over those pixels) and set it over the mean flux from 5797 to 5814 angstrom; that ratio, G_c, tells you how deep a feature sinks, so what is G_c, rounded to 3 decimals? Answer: 0.878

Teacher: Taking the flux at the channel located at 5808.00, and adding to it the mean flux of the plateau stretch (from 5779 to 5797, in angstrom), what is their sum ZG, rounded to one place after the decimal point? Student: 36.8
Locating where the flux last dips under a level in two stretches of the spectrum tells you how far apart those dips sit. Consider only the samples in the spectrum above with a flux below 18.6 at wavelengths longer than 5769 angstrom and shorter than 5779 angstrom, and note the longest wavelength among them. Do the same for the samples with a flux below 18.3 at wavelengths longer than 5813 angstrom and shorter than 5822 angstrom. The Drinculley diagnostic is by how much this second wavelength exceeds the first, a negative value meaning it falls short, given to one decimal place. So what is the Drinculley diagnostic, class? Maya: 42.7 angstrom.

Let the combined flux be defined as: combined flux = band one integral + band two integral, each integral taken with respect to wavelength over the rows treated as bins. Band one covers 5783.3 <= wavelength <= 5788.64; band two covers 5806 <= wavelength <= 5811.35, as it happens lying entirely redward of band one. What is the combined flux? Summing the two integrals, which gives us 199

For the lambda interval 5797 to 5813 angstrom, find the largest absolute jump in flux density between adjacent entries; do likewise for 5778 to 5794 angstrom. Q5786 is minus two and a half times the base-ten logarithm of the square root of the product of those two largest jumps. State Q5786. -0.8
